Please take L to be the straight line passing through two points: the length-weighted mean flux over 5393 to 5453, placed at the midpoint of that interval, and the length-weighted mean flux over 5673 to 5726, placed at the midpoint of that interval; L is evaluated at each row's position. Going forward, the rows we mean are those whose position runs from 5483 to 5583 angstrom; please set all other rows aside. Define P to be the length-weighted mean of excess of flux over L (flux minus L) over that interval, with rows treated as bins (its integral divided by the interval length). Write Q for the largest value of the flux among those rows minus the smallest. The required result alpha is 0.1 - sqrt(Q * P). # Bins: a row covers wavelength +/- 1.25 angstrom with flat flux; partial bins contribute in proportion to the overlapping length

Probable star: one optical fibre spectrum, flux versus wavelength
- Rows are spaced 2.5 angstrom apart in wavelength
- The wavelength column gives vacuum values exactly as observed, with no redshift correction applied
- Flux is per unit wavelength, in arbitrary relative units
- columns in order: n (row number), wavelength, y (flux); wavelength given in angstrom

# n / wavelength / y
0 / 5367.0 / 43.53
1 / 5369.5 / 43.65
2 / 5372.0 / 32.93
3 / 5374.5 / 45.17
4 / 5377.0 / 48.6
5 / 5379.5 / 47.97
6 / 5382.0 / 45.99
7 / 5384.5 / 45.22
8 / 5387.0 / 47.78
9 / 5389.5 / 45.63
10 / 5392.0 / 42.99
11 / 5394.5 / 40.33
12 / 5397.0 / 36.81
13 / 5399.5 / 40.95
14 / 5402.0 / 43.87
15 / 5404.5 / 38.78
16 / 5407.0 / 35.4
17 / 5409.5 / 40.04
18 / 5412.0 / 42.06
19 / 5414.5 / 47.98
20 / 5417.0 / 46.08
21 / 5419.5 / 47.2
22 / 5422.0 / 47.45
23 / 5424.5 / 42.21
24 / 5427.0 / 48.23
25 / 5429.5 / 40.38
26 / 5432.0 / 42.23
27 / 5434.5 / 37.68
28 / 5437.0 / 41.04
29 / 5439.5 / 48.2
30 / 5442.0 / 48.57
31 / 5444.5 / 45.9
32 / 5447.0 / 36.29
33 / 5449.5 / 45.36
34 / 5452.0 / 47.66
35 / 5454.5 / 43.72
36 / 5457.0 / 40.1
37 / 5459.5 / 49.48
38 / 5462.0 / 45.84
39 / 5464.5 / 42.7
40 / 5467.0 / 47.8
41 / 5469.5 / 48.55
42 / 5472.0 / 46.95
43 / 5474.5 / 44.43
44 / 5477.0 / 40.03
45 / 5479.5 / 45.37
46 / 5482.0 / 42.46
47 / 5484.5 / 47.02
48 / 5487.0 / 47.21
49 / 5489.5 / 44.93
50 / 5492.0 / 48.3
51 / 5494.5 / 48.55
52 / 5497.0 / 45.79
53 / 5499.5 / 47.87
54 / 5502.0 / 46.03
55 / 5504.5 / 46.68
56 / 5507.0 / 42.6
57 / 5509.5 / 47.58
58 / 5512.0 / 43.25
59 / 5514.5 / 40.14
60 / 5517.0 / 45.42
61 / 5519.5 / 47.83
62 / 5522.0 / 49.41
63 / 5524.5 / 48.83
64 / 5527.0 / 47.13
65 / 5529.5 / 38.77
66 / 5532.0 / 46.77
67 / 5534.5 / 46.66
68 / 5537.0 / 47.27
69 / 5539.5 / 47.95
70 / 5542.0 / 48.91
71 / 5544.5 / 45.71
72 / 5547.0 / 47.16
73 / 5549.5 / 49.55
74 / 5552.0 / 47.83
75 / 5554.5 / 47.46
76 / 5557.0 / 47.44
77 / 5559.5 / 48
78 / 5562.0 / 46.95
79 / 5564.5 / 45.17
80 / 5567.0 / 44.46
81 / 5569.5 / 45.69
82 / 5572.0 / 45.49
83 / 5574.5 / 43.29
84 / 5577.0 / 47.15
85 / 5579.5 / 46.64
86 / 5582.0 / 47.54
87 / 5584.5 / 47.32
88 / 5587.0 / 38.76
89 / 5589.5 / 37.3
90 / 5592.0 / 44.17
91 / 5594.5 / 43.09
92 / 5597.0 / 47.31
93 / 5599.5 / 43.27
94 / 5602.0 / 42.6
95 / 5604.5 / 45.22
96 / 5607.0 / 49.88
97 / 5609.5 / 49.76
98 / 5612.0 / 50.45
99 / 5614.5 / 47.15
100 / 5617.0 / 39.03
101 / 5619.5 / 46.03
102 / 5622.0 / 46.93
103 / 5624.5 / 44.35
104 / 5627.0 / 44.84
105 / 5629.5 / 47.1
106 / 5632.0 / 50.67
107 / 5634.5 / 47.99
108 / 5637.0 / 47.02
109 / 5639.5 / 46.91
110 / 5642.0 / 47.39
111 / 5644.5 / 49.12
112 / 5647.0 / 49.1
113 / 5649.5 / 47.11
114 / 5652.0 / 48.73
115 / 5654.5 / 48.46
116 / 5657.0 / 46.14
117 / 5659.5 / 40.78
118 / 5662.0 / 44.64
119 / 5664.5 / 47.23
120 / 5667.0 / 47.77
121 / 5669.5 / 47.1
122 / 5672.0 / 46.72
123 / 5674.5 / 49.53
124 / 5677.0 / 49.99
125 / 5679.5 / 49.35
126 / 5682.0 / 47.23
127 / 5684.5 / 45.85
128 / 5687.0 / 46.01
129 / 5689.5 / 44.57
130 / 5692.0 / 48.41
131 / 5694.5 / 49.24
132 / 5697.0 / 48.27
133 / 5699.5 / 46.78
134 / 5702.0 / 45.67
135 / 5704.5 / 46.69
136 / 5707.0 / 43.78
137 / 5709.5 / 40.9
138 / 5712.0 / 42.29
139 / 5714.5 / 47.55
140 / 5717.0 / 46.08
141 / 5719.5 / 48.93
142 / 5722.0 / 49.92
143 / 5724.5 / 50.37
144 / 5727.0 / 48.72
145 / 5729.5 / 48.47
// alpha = -4.35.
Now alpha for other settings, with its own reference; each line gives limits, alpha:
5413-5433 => -4.14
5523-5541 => -4.08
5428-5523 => -4.00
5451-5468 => -4.00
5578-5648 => -1.58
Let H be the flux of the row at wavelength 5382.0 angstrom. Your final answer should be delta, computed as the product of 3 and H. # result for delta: 138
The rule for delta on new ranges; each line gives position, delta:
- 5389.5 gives 137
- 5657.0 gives 138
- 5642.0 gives 142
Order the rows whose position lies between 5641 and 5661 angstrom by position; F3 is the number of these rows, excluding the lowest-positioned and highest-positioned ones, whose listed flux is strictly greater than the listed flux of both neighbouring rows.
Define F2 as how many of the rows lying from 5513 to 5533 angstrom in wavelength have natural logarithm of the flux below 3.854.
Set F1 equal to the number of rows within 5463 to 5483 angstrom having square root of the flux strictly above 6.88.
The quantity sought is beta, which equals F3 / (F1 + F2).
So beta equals 0.29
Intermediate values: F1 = 2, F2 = 5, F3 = 2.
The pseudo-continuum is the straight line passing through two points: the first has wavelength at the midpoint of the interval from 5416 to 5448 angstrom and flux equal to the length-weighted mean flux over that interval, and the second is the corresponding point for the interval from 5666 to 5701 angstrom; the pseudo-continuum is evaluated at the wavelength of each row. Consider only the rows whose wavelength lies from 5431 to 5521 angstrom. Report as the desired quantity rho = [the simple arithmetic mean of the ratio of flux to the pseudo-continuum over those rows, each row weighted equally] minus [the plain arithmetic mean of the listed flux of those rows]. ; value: -44.0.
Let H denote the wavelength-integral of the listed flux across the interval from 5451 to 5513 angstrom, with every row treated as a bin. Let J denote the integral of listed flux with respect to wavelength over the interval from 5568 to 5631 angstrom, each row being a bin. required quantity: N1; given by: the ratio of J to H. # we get 1.01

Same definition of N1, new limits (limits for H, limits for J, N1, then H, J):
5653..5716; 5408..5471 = 0.96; 2926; 2802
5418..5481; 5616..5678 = 1.04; 2806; 2904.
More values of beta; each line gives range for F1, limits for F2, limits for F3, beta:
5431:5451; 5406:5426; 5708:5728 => 0.29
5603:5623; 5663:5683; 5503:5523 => 0.20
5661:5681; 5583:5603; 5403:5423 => 0.10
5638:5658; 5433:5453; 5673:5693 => 0.20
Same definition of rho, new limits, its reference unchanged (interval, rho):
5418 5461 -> -43.2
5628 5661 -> -46.4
